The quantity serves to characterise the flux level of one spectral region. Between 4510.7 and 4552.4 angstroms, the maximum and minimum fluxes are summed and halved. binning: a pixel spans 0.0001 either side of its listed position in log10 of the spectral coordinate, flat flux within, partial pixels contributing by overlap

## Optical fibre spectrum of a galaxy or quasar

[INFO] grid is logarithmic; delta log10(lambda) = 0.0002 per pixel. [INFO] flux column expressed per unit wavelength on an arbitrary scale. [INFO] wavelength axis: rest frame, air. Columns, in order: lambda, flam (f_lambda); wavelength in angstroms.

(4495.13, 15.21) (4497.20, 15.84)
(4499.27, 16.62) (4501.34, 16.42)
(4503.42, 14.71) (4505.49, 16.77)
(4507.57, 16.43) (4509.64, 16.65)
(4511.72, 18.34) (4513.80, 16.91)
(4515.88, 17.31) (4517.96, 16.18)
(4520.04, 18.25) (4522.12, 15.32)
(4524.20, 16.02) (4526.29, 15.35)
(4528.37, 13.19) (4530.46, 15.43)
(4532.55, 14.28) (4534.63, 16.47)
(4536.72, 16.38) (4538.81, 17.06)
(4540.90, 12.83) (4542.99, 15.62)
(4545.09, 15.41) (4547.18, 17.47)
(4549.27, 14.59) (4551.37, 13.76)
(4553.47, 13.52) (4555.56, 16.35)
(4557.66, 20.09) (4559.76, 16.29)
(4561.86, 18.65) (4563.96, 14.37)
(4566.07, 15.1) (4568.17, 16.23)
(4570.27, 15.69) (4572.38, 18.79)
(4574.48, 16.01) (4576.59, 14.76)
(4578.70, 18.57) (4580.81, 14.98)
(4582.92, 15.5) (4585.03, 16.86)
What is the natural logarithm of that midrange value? 2.75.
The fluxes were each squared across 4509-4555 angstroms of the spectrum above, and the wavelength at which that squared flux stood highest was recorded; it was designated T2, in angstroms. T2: 4511.72 angstroms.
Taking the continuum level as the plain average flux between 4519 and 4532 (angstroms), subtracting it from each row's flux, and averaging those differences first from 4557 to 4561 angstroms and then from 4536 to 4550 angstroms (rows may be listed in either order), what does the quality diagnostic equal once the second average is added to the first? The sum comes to 2.6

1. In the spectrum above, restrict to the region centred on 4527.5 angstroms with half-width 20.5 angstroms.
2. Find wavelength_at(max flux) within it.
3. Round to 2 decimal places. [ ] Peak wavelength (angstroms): 4511.72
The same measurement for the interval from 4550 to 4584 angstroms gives 4557.66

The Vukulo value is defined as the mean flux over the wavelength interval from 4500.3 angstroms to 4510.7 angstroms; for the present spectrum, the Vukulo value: 16.2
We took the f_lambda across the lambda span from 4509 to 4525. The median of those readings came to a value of 16.8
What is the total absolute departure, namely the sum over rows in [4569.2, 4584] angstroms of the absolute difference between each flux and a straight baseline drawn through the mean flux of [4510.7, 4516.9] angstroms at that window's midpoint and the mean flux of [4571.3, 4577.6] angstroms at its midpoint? 9.8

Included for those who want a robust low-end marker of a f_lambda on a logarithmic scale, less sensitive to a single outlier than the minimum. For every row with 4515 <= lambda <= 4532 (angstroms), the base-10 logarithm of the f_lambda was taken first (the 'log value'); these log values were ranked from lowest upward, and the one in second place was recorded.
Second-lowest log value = 1.19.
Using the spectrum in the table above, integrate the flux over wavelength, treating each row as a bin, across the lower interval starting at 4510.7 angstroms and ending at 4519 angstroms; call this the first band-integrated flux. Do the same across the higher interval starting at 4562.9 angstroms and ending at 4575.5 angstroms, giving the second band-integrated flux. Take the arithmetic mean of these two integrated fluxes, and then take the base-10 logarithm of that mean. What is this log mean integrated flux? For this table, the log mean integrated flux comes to 2.24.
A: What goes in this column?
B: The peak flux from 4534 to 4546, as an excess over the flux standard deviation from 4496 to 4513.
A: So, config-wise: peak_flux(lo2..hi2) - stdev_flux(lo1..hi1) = 16.1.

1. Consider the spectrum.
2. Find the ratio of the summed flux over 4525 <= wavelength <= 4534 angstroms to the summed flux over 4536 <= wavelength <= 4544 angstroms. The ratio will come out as 0.94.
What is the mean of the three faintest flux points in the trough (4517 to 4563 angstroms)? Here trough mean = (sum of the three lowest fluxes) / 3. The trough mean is 13.2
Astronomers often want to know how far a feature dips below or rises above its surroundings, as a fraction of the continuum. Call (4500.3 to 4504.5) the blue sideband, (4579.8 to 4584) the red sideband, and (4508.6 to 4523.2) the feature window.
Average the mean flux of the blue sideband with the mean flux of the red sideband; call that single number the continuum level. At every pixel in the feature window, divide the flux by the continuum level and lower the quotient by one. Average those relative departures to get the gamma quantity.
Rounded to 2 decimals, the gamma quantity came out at 0.10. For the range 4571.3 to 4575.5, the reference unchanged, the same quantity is 0.13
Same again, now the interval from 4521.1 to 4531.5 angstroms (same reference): -0.02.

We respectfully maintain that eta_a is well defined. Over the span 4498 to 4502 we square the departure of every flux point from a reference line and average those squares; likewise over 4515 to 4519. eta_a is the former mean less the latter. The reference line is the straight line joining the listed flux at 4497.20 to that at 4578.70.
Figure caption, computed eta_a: -0.1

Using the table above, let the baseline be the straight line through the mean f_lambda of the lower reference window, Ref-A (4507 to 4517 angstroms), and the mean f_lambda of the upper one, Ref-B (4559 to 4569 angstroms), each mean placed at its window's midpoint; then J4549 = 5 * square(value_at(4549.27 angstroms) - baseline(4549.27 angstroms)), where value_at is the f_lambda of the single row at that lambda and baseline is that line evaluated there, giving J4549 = 17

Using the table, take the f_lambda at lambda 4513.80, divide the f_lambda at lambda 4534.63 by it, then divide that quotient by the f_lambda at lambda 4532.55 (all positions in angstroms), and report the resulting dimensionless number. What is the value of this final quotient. 0.068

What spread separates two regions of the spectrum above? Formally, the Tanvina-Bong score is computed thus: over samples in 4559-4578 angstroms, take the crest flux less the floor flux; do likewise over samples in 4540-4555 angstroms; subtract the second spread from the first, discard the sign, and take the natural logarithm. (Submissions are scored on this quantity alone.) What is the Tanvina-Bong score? -1.5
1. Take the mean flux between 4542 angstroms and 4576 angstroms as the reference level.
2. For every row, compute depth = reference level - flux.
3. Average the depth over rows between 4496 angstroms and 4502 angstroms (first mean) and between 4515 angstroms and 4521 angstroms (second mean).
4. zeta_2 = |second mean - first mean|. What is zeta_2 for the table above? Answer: 1.0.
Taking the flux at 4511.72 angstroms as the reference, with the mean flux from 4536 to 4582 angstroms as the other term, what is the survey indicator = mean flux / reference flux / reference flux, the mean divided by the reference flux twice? 0.048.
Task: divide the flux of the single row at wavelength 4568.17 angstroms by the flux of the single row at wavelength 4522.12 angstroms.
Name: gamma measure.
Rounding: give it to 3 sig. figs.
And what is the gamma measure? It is 1.06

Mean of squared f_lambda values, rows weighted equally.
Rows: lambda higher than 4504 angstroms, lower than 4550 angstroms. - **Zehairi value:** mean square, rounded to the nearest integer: 258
